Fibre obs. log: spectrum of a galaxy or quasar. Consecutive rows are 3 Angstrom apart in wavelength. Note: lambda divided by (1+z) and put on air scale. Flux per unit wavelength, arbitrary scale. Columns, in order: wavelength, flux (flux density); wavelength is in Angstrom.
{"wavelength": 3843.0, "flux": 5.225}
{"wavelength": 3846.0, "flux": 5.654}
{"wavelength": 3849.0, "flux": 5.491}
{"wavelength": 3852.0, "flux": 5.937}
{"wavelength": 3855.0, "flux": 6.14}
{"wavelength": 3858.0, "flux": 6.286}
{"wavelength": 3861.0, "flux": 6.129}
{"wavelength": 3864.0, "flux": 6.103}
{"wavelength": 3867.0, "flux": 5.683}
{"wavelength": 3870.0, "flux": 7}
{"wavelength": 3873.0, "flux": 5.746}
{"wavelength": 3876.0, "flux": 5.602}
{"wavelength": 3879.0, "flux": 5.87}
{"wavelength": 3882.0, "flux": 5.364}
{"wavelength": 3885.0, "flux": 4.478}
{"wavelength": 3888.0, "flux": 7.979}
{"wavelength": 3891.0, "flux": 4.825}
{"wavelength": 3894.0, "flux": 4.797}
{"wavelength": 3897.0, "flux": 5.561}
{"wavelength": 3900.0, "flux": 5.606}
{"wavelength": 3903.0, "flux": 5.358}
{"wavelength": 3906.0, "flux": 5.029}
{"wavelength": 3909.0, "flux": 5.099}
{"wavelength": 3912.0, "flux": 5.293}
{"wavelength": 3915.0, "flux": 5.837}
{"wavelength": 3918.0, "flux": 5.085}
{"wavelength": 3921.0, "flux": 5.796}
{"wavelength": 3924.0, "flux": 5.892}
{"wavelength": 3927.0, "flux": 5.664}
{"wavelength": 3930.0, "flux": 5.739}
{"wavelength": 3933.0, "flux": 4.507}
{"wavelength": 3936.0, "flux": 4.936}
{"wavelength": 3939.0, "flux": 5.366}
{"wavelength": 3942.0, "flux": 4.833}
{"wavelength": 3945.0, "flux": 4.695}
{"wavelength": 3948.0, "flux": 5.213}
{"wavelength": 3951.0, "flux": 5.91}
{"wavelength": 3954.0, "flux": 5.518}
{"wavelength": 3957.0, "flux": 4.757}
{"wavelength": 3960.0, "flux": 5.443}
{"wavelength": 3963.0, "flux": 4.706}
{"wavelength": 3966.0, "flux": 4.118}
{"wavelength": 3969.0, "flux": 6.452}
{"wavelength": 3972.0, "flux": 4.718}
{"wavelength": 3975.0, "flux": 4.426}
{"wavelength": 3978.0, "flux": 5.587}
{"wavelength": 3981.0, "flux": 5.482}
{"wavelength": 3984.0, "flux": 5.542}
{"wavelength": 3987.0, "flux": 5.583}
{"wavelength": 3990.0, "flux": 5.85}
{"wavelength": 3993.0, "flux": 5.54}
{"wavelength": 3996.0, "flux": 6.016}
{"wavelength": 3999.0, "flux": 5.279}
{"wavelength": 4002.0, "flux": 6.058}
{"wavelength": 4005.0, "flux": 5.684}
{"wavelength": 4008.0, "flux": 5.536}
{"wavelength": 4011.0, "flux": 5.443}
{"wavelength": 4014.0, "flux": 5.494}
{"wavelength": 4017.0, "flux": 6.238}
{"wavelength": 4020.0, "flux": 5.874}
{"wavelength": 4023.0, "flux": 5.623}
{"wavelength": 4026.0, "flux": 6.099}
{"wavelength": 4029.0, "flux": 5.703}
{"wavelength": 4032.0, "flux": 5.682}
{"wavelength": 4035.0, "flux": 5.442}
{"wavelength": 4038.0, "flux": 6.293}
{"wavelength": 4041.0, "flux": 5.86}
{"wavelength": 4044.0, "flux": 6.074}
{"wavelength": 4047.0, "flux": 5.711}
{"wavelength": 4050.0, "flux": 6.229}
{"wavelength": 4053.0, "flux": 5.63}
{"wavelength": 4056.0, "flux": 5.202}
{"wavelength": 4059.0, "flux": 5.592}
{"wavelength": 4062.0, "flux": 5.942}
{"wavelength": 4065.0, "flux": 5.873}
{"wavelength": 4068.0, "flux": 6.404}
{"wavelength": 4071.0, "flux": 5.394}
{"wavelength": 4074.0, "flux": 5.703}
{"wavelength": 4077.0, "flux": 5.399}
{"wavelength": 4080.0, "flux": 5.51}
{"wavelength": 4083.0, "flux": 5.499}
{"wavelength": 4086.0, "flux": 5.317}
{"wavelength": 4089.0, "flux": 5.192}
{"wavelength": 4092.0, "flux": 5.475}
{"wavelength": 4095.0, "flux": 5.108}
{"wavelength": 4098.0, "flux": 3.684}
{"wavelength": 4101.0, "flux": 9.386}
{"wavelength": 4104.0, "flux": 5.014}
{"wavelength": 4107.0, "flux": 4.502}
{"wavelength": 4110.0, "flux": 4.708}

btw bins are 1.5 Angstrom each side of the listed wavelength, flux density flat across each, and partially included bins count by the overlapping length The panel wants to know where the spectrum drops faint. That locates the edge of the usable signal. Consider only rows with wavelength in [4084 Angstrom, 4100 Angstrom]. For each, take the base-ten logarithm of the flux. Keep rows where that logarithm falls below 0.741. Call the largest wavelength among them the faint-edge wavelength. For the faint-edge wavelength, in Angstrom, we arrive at 4098.0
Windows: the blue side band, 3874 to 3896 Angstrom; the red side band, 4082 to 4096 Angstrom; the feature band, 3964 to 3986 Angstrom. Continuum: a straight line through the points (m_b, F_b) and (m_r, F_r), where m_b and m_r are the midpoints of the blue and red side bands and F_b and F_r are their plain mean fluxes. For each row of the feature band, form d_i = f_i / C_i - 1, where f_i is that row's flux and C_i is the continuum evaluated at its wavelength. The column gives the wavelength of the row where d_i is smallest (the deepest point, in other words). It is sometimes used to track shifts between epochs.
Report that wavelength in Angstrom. 3966.0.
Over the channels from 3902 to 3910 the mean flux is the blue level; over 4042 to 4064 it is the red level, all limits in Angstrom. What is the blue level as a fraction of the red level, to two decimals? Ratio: 0.89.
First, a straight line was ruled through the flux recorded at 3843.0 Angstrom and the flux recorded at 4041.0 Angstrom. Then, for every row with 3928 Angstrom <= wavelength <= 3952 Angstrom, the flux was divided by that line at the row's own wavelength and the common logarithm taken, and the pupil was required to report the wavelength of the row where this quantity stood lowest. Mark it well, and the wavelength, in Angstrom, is 3933.0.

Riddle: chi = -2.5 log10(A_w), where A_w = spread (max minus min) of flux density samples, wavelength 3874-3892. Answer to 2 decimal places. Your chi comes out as -1.36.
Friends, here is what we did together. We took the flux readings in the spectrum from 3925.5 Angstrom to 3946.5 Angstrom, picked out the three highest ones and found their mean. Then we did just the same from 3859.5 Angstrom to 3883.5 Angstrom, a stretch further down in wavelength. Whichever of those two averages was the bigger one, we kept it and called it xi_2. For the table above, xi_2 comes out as 6.41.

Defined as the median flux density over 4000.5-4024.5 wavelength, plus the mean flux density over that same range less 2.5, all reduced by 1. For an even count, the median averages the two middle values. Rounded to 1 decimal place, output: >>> 7.9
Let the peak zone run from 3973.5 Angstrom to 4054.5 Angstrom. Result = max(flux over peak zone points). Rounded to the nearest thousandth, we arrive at 6.293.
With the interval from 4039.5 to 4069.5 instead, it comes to 6.404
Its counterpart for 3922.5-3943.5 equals 5.892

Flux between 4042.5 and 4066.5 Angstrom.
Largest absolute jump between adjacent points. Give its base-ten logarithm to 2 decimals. -0.22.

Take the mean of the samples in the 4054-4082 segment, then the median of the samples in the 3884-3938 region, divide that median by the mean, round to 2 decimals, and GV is 0.94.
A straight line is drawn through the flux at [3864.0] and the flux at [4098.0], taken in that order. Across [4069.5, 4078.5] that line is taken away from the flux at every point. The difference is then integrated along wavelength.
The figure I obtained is 14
